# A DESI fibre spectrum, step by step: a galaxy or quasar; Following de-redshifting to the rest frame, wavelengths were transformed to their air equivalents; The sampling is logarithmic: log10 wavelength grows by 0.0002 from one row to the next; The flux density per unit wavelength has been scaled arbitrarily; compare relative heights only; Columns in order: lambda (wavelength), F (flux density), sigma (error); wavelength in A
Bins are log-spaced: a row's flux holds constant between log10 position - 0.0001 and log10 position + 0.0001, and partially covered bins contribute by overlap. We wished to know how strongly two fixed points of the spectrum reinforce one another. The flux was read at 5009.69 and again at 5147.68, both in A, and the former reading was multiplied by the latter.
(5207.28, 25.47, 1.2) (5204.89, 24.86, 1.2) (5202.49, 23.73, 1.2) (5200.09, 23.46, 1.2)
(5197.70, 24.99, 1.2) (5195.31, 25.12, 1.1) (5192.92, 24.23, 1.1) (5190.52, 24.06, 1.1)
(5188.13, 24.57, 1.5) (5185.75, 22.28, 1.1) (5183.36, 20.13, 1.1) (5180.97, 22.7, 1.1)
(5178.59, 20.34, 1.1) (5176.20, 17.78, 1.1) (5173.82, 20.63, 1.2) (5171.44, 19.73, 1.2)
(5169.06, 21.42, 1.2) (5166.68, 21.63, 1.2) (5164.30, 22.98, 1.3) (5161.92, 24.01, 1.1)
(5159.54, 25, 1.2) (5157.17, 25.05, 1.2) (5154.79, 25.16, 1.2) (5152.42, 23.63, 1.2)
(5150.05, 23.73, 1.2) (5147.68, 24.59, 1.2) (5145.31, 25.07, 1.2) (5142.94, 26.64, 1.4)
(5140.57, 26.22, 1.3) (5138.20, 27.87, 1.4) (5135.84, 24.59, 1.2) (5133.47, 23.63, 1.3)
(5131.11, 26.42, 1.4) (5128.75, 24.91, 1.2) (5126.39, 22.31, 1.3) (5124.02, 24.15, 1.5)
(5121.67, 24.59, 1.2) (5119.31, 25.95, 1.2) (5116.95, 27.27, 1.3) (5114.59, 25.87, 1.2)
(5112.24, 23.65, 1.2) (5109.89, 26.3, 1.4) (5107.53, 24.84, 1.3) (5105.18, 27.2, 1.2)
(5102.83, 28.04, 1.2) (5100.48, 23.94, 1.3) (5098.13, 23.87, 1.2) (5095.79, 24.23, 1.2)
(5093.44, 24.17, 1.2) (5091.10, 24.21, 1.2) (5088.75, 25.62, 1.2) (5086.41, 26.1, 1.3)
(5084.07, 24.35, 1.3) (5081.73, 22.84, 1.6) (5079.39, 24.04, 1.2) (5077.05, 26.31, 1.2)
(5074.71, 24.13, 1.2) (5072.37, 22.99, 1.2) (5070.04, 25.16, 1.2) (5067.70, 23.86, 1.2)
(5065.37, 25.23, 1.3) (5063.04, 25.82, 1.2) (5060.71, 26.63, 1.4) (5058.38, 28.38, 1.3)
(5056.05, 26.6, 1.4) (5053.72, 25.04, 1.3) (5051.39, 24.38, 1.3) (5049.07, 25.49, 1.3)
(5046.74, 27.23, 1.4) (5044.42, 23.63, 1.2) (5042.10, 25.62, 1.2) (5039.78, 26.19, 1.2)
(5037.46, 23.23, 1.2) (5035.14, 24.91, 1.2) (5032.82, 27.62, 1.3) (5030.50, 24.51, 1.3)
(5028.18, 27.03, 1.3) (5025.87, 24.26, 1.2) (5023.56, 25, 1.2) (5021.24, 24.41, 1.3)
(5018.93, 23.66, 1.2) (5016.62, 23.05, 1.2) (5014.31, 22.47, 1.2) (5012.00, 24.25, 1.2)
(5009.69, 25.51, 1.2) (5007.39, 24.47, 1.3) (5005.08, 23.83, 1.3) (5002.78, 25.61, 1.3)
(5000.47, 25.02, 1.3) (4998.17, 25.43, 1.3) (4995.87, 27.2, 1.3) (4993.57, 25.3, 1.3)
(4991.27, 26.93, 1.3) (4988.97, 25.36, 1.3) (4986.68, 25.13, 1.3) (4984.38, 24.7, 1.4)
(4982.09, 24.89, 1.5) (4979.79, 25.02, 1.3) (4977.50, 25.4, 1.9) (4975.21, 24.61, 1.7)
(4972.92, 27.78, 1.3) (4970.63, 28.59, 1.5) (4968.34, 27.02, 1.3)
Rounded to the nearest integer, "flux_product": 627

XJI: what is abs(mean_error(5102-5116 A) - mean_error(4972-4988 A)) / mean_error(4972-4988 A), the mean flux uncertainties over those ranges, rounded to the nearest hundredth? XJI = 0.16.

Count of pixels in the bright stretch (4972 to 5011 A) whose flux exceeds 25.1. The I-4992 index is 10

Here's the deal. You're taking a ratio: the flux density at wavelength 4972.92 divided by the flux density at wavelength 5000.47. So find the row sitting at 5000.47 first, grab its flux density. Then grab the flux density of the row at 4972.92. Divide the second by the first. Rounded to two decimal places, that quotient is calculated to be 1.11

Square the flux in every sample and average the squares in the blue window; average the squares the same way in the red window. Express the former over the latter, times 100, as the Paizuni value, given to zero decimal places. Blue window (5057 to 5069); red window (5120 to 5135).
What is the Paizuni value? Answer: 114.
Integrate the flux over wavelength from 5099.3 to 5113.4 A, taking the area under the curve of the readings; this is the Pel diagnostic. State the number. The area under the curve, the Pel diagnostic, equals 362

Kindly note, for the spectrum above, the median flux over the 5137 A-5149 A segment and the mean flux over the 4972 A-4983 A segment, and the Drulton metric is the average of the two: 25.9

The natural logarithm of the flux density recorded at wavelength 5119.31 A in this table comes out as 3.256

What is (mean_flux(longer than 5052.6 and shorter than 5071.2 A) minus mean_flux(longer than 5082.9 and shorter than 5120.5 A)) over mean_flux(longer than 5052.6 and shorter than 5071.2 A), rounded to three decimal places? 0.019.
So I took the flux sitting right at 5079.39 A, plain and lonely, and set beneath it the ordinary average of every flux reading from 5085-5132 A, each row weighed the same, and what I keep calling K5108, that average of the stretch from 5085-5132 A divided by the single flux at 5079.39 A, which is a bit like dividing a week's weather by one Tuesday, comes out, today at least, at 1.05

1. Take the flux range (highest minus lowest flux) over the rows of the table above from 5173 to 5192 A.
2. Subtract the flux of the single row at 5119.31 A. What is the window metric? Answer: -19.2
